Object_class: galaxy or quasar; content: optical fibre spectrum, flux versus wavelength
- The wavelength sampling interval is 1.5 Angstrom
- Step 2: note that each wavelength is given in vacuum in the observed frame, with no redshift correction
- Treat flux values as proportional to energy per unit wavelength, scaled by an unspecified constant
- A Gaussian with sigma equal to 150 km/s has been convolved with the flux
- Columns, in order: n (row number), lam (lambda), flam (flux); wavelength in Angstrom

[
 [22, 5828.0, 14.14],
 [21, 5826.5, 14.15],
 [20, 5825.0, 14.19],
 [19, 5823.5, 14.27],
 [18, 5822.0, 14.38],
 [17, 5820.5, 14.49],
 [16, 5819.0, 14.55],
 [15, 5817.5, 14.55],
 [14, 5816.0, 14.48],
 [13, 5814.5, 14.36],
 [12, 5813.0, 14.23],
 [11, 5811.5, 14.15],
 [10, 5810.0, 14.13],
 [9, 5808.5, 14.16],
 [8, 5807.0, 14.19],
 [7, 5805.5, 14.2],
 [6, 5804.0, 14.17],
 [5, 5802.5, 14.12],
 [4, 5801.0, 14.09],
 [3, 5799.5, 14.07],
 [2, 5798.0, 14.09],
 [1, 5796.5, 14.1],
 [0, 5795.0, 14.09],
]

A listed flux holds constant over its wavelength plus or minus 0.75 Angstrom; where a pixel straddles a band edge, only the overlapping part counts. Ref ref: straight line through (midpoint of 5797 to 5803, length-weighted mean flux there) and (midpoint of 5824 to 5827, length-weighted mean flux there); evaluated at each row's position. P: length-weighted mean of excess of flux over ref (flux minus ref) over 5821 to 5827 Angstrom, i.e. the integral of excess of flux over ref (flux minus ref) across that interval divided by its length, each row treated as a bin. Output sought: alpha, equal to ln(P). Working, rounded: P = 0.09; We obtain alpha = -2.4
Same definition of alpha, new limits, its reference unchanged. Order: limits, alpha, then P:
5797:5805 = -4.2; 0.02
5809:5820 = -1.6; 0.21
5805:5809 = -2.7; 0.07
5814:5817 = -1.2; 0.29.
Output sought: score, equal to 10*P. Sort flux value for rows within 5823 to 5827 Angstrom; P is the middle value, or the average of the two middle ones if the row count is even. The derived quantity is 142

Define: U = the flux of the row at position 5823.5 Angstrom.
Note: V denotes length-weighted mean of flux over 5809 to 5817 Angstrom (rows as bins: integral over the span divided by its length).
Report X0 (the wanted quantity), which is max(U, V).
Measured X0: 14.3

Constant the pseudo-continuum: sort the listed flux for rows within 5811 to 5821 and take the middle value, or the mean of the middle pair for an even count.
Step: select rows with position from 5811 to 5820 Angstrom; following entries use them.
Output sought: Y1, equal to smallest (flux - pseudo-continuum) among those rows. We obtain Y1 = -0.33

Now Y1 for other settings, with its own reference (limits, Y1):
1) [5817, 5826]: -0.29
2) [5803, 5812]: -0.35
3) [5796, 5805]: -0.41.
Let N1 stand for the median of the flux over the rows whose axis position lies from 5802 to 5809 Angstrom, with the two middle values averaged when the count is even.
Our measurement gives 14.2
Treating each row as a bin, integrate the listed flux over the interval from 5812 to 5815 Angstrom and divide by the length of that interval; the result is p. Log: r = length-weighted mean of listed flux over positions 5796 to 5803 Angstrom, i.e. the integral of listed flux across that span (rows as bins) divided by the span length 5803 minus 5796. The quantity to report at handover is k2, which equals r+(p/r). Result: 15.1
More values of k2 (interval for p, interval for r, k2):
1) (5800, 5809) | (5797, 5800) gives 15.1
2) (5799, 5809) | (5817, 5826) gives 15.4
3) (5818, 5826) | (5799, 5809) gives 15.2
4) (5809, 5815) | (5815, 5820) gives 15.5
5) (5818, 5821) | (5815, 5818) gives 15.5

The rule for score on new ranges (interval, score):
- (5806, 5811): 142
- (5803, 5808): 142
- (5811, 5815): 142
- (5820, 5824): 144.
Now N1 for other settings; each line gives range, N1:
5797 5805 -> 14.1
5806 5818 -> 14.2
